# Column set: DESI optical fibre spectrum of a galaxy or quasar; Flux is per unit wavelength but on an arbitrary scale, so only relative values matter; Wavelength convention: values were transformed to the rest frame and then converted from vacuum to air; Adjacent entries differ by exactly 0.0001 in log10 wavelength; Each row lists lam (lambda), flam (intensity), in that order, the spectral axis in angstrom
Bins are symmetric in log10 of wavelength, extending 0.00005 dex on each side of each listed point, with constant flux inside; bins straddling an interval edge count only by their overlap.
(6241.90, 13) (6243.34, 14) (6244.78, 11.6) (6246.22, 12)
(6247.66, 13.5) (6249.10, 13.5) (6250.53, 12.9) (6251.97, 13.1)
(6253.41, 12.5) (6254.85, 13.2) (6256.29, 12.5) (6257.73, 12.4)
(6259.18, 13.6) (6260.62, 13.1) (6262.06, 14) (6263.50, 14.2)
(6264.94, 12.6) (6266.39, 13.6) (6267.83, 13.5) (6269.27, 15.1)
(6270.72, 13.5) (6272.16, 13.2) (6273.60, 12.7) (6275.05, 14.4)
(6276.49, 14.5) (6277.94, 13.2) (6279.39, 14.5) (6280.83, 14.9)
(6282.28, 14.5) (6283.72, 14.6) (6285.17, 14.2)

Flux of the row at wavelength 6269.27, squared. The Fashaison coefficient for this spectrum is 228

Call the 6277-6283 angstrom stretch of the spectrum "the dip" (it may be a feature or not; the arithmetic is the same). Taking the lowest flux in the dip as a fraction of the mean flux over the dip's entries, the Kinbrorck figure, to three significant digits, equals 0.925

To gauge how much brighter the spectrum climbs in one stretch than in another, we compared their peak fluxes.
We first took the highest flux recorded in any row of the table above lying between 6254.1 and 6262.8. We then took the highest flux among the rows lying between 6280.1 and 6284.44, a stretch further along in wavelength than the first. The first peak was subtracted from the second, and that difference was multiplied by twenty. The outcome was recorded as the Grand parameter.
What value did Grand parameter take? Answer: 18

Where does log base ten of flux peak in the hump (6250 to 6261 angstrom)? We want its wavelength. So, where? 6259.18 angstrom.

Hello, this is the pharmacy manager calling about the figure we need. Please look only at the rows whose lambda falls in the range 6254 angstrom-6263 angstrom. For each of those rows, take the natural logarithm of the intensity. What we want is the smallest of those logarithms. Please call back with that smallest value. 2.52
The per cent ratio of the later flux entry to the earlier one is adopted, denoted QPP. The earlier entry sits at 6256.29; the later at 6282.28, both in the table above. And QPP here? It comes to 116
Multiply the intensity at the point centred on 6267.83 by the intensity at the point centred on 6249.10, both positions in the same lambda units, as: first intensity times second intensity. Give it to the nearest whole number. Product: 182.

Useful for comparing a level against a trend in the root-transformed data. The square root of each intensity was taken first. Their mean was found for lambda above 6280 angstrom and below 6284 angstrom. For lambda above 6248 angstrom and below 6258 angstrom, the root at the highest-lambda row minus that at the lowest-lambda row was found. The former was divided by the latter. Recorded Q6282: -25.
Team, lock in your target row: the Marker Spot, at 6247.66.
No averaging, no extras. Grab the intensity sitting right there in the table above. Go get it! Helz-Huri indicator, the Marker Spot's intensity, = 13.5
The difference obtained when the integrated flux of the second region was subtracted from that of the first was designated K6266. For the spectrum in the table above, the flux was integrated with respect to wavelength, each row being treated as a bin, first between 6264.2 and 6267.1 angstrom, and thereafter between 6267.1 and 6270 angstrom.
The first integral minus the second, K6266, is -3.5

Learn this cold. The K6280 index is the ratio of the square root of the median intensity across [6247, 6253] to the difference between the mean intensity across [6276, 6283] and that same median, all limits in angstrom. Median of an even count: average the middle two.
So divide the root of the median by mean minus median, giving 3.6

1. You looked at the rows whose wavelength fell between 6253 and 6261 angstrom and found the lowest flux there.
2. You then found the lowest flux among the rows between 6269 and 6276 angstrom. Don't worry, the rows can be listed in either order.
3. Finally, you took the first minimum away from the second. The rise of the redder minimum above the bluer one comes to 0.3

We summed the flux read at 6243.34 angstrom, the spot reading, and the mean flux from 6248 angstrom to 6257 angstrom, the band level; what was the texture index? 27.0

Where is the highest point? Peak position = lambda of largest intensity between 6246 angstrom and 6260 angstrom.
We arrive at 6259.18 angstrom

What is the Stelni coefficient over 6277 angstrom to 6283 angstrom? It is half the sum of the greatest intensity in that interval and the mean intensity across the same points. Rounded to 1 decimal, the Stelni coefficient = 14.6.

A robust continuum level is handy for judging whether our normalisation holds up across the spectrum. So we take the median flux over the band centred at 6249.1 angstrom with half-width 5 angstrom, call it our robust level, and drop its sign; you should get 12.9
